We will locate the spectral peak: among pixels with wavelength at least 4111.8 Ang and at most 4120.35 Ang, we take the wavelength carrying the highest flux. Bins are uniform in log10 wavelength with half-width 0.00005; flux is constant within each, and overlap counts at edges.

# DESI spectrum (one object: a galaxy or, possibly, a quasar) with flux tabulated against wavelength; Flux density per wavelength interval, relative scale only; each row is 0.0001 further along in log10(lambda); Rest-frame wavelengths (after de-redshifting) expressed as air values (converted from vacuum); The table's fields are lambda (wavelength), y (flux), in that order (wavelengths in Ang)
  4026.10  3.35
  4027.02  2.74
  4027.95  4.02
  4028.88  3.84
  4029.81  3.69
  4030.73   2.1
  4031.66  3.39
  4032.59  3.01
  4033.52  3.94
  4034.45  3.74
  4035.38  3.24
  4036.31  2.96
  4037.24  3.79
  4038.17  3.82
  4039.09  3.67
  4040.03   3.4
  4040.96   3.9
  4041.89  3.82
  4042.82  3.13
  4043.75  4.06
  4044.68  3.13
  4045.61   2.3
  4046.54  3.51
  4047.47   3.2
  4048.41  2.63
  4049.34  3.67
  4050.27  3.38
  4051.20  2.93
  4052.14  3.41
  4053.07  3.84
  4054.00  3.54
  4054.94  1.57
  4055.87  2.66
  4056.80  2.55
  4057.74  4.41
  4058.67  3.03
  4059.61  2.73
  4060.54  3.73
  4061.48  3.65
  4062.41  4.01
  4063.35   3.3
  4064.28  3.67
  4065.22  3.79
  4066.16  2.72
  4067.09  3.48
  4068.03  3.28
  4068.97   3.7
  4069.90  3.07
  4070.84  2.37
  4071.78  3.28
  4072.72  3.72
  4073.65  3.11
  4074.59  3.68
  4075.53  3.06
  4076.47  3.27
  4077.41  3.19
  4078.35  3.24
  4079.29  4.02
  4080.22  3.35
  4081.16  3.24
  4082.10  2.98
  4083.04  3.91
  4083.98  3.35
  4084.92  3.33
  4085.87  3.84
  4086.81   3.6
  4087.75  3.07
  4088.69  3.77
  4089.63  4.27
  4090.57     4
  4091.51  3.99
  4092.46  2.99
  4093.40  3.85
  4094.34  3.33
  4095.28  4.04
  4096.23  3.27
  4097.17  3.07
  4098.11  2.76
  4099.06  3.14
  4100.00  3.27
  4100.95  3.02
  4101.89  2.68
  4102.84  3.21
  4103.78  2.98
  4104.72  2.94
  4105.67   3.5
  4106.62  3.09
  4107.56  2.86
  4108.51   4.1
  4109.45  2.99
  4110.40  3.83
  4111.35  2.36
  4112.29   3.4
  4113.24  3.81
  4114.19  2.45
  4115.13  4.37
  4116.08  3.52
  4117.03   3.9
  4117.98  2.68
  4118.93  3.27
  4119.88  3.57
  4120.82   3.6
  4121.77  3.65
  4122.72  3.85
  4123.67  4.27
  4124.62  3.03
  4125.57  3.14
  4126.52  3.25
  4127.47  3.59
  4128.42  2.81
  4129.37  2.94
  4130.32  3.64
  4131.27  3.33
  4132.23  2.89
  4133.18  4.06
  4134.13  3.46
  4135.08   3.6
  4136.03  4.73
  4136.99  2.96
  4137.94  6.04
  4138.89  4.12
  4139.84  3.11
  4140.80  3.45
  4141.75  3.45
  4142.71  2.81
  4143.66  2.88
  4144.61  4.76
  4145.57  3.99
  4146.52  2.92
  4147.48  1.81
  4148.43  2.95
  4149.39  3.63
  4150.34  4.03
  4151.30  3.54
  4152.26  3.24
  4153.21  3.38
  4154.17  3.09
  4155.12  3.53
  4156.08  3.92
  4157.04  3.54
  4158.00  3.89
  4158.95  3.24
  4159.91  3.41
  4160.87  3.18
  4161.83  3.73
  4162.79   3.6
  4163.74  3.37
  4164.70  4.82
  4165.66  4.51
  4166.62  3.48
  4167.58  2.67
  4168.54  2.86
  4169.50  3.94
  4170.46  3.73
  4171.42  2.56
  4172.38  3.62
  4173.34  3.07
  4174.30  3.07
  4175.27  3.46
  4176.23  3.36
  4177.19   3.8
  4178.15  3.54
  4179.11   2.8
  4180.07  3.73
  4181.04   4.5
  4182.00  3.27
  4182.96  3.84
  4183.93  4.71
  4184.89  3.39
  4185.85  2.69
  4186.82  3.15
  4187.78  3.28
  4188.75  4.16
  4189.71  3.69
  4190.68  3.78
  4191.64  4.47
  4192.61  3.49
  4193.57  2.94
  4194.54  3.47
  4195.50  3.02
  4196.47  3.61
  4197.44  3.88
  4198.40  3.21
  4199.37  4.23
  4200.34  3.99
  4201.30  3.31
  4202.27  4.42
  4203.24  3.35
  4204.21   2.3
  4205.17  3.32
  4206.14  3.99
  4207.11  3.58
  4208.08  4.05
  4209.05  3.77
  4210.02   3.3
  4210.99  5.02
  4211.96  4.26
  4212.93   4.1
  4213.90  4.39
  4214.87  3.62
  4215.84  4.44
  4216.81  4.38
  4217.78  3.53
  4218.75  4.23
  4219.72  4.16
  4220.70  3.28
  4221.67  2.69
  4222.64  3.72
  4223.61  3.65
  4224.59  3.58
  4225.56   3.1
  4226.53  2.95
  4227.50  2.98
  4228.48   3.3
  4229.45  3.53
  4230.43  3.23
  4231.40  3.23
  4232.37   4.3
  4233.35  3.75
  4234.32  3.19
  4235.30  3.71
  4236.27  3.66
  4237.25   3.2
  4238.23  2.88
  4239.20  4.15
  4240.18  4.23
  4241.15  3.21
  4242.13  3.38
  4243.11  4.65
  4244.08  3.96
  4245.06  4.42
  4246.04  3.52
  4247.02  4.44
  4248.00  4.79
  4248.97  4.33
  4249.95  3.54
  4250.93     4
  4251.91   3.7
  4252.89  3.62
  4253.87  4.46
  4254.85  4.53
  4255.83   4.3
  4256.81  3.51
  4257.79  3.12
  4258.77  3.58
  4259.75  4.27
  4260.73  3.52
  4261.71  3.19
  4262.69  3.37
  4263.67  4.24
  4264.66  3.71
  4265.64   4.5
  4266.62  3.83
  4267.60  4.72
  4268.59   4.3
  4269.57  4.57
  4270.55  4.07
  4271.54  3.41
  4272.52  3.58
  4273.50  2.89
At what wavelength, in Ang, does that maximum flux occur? 4115.13 Ang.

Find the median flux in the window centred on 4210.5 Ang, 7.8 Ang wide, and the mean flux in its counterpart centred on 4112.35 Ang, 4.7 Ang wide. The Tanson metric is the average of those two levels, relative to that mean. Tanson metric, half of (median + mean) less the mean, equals 0.5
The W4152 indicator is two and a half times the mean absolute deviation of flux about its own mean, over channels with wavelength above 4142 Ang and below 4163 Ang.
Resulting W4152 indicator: 1.05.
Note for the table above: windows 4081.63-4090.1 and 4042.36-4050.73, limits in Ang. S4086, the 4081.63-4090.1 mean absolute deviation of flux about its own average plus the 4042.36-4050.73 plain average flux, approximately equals 3.57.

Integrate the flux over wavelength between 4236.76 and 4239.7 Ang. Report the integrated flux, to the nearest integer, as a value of 10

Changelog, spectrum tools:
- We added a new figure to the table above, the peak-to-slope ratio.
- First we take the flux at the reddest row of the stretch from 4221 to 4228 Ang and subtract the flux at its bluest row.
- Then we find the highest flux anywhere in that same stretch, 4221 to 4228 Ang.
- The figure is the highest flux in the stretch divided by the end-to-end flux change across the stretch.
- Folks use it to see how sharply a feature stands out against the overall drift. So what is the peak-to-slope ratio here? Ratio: 13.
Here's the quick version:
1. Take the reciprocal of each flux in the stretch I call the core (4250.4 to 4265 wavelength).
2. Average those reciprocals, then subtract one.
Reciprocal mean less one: -0.734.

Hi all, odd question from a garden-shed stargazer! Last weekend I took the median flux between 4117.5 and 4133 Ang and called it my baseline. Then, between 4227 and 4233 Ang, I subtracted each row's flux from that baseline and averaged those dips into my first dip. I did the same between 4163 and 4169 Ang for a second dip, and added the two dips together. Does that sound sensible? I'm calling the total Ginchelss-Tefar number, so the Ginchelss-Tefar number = -0.45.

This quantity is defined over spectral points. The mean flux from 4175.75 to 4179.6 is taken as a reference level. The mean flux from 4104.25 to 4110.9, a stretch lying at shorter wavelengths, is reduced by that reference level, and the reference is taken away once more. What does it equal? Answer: -3.4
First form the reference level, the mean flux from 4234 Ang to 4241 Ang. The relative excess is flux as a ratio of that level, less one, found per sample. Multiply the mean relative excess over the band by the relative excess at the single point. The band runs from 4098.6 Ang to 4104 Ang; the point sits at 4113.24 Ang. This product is -0.010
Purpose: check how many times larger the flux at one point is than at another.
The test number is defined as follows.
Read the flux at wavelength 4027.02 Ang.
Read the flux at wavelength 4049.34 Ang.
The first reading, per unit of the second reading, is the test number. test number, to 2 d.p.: 0.75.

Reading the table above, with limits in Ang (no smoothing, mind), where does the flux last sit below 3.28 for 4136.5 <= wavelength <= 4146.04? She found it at 4143.66 Ang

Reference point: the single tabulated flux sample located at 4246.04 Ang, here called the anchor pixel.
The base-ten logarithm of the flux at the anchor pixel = 0.55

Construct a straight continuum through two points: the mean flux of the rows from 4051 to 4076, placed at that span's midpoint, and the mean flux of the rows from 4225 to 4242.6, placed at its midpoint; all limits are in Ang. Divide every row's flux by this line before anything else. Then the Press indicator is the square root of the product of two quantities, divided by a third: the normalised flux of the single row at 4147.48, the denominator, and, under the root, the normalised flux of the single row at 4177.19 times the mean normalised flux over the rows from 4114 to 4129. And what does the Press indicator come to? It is 2.0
